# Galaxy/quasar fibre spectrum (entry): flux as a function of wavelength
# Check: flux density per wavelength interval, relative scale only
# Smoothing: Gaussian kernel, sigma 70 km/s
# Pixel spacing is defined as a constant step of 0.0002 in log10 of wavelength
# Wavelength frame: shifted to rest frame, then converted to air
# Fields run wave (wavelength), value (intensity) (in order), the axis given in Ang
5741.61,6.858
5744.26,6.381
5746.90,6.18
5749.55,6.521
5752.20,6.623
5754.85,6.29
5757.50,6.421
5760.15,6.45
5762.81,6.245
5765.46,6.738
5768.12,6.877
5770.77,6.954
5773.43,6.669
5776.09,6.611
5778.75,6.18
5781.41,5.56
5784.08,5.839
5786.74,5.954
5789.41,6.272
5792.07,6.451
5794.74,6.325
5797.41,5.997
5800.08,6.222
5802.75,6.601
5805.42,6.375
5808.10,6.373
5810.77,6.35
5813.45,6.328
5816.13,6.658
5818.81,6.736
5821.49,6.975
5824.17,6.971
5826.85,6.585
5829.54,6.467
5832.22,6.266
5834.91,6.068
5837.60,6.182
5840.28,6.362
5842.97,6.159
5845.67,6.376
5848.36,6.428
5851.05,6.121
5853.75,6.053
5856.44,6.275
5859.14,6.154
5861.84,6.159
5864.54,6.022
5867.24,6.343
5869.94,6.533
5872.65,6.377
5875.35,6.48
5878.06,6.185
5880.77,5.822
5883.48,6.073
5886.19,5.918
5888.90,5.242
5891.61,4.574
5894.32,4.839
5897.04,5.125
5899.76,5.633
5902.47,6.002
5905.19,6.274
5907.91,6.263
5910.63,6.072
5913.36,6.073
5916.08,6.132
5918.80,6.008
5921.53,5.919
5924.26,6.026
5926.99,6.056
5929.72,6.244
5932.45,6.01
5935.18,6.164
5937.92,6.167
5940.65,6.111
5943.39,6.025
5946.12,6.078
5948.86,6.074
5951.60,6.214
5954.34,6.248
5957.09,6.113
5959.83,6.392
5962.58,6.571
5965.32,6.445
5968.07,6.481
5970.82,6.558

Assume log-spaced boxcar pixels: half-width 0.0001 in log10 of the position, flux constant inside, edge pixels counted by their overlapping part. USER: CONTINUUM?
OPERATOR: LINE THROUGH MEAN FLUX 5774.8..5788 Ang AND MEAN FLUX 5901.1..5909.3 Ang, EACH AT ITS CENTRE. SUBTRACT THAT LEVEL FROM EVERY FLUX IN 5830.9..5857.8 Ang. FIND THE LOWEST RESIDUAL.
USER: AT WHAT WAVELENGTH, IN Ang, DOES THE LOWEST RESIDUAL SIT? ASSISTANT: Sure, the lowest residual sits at 5853.75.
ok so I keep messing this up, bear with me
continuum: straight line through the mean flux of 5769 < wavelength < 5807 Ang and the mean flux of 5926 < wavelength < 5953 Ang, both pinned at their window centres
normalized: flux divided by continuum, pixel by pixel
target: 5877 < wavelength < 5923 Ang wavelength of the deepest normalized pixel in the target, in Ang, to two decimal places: 5891.61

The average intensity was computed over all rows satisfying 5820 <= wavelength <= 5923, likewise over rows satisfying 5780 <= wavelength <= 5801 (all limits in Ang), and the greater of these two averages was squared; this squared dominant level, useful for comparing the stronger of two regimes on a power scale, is 37.1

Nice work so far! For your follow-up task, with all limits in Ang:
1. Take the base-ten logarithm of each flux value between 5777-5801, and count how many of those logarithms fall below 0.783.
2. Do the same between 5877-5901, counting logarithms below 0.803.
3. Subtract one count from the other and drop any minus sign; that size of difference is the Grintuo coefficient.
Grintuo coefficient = 5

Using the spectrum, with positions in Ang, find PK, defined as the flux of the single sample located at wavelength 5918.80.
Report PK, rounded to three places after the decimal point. 6.008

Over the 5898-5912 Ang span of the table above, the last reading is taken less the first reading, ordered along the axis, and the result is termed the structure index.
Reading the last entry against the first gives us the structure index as 0.4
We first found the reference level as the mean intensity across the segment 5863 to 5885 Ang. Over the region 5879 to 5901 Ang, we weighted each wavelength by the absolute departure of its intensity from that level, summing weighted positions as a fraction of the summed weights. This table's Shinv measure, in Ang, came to 5892.3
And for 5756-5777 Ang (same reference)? 5768.8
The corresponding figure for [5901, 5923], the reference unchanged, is 5913.8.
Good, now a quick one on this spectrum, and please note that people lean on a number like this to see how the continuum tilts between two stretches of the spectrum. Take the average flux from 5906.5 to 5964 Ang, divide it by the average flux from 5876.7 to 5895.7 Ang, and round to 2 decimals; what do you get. 1.11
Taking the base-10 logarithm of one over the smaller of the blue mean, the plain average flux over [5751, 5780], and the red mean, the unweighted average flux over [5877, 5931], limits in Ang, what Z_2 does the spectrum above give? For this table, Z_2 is -0.765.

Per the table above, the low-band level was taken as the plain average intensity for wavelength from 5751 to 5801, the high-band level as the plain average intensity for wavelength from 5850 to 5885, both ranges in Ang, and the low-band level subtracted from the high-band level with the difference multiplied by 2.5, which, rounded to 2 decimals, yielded -0.38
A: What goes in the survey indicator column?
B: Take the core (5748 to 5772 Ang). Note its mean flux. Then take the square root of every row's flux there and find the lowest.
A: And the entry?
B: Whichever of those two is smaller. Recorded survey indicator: 2.50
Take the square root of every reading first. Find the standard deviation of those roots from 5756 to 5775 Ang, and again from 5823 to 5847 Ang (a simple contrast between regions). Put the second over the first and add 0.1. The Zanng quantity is 1.2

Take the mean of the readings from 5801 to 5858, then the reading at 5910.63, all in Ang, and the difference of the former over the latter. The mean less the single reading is 0.34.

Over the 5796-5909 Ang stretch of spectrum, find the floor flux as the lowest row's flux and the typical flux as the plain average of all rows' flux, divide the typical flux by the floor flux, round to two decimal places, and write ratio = 1.35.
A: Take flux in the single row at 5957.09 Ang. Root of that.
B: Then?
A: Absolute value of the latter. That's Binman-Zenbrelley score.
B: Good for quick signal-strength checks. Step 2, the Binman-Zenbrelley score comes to 2.47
